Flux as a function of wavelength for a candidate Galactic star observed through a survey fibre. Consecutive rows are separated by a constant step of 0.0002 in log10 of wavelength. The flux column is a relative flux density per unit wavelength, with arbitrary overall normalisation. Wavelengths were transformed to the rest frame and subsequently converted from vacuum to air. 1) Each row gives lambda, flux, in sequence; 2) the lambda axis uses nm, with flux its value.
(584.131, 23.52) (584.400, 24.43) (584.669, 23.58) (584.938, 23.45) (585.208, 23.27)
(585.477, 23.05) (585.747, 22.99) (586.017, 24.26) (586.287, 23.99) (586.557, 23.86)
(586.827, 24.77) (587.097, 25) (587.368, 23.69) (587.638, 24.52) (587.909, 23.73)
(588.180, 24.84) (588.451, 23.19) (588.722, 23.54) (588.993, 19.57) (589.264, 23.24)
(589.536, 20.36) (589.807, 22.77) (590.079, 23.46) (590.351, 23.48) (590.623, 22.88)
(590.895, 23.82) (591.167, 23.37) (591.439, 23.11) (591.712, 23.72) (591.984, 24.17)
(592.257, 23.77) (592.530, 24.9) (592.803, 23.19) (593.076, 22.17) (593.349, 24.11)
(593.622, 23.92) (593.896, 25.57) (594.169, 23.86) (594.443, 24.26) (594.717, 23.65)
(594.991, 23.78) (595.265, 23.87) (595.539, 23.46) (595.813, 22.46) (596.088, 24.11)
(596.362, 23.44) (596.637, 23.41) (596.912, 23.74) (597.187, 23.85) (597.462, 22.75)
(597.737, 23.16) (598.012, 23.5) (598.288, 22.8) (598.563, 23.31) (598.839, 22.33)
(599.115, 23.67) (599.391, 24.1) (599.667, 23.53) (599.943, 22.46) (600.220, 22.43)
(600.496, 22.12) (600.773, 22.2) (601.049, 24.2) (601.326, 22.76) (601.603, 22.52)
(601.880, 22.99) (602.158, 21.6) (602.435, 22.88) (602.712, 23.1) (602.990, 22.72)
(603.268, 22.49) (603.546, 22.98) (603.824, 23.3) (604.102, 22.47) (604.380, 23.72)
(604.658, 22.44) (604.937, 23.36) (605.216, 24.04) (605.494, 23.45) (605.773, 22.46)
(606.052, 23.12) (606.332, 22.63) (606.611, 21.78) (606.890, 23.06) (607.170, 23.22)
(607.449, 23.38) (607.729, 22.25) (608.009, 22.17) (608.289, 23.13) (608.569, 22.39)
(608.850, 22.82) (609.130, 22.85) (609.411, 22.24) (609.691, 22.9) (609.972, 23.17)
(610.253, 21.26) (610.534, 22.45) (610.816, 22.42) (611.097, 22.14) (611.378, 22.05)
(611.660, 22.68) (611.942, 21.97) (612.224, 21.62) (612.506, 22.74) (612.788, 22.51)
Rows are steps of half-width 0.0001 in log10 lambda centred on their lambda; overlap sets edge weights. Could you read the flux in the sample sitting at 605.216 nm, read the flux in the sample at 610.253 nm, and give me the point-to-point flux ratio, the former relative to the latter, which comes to 1.13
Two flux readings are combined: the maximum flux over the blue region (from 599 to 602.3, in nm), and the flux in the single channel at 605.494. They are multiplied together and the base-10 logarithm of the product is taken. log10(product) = 2.75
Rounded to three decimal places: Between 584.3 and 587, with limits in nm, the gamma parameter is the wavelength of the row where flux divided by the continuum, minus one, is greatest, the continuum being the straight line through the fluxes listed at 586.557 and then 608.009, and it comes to 586.827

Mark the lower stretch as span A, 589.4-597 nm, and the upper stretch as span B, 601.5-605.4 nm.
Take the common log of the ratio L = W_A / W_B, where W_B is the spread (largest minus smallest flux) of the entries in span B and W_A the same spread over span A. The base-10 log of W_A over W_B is 0.33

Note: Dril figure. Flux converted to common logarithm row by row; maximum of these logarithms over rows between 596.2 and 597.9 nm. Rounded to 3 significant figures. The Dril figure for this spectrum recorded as 1.38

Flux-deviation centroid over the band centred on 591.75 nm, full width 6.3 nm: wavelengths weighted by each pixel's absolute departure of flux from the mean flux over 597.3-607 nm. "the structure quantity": 591.76 nm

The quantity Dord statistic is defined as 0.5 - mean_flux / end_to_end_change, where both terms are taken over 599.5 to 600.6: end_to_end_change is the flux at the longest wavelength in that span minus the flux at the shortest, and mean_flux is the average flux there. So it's 17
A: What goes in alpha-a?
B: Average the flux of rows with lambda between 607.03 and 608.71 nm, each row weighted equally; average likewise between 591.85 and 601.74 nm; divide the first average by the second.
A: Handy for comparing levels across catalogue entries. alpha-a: 0.971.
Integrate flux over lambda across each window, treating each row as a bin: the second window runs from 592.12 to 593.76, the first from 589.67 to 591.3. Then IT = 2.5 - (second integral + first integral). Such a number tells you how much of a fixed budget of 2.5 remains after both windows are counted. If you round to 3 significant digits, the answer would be -74.3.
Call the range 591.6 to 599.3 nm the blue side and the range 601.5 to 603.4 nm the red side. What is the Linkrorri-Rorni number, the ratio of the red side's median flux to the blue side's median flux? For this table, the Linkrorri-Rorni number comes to 0.96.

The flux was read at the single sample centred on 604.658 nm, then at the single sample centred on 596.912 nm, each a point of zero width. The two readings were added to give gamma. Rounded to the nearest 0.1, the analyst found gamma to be 46.2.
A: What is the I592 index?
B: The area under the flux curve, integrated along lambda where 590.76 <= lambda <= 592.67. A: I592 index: 45.5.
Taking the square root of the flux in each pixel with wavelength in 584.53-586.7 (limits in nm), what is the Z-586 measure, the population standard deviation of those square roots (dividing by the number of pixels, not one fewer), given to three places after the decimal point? 0.044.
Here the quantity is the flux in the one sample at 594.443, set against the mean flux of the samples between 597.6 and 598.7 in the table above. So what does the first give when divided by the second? 1.05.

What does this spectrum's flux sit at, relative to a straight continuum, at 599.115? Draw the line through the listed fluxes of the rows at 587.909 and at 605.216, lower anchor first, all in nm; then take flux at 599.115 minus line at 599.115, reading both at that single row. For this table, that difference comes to -0.3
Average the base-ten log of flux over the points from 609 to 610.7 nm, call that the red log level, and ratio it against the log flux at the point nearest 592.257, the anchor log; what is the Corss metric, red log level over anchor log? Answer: 0.98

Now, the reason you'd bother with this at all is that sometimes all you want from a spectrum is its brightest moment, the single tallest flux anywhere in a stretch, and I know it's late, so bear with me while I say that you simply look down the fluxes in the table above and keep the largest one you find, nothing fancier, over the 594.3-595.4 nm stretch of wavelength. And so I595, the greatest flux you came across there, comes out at 24.26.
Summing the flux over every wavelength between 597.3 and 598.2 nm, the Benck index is 69.4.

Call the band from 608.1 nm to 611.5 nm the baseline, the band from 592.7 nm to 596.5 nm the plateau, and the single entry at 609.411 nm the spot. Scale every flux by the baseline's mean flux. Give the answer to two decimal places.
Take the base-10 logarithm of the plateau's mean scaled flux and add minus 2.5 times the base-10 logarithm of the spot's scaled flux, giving 0.03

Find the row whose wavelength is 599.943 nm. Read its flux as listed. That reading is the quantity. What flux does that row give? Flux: 22.46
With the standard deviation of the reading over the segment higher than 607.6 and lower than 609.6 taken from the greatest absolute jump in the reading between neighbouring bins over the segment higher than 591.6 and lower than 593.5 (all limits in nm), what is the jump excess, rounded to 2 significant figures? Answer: 1.6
